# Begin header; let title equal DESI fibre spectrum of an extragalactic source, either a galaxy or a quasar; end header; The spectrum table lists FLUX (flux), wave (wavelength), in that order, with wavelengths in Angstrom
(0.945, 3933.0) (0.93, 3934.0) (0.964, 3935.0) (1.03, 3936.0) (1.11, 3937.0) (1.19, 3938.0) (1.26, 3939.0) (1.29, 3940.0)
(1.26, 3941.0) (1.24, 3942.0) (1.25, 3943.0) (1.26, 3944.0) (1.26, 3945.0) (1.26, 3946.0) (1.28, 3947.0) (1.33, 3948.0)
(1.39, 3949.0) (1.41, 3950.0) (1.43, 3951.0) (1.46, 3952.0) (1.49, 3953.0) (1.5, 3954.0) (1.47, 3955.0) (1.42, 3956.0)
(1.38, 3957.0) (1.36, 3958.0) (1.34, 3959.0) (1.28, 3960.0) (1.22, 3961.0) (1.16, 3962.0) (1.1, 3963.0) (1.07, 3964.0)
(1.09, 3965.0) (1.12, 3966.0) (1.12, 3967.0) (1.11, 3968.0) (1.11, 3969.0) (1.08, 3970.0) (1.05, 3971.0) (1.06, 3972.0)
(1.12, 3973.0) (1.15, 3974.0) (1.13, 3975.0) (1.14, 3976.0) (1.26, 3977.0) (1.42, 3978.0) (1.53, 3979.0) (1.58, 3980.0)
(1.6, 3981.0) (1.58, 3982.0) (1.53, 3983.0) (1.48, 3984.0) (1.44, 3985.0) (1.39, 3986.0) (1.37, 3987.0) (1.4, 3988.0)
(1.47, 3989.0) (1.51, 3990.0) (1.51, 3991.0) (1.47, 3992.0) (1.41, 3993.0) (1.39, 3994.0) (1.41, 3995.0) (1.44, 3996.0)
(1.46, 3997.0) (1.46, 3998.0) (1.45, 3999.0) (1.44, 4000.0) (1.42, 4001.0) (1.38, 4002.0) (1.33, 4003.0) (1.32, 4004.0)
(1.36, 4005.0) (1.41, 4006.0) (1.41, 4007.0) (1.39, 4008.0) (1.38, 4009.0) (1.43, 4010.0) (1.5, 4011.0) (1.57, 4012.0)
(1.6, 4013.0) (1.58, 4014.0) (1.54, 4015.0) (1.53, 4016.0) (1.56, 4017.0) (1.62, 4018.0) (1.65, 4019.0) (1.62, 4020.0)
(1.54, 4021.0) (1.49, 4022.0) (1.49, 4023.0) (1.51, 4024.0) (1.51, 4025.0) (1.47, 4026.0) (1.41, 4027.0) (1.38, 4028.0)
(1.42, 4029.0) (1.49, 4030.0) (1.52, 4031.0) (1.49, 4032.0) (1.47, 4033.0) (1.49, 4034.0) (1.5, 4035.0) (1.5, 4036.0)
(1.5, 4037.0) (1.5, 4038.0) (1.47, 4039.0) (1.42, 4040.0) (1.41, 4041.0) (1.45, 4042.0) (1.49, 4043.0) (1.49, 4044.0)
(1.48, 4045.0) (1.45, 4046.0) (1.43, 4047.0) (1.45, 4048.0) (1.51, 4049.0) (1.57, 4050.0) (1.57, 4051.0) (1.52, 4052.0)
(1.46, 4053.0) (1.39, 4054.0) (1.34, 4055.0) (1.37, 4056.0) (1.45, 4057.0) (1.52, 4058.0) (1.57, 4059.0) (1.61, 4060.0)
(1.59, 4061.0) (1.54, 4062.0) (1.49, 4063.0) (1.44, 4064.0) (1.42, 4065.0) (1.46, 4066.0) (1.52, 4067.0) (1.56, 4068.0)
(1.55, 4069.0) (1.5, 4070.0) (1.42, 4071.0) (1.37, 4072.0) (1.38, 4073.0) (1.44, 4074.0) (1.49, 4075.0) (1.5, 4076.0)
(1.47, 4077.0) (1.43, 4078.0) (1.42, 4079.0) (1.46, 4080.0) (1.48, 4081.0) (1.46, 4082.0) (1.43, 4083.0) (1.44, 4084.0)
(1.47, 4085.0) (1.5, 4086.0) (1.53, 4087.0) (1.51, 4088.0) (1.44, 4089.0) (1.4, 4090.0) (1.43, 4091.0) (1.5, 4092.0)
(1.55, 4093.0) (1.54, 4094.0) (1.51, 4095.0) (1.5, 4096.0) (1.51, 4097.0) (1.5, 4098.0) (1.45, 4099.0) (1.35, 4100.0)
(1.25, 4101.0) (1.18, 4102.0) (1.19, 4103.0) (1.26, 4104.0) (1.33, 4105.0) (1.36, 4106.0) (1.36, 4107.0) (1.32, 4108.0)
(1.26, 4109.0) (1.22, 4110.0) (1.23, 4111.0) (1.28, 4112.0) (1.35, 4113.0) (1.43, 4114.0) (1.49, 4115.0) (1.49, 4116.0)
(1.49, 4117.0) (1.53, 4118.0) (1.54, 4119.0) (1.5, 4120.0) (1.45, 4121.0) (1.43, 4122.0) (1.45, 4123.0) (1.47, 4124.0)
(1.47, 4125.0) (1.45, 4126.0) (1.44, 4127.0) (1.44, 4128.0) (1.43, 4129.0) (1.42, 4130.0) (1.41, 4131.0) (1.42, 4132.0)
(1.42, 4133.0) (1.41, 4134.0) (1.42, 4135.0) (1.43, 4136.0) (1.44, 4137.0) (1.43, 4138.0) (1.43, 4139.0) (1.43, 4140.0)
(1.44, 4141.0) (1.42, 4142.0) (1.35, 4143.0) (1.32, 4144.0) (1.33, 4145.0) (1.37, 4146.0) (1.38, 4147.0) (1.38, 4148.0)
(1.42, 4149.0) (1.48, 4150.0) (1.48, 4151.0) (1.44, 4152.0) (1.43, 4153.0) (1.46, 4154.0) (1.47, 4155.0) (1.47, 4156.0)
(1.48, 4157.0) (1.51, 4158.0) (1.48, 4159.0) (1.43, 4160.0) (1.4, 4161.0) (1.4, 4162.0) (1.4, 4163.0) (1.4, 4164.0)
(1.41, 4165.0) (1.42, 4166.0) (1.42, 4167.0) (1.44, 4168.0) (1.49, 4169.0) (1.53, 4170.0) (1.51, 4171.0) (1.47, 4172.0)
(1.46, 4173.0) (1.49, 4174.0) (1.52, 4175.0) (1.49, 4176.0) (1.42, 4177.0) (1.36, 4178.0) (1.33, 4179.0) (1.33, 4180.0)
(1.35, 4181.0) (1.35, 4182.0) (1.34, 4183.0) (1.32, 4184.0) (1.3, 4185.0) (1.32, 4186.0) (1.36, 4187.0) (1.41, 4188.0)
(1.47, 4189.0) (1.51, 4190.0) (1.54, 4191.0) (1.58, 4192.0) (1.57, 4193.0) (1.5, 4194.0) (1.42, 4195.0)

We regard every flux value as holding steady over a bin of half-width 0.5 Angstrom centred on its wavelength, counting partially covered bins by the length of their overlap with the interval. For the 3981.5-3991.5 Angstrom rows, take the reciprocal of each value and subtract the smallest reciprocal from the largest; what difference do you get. 0.097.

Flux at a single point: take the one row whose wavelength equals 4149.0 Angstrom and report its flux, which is 1.42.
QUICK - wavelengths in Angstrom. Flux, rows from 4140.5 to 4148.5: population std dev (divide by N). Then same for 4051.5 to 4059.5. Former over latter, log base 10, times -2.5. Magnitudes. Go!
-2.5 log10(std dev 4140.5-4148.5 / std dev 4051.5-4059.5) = 0.7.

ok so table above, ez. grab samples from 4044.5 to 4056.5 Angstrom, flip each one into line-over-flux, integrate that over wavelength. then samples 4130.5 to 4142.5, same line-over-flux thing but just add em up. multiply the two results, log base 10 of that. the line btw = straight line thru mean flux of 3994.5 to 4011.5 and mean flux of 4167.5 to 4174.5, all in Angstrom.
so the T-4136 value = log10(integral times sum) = 2.16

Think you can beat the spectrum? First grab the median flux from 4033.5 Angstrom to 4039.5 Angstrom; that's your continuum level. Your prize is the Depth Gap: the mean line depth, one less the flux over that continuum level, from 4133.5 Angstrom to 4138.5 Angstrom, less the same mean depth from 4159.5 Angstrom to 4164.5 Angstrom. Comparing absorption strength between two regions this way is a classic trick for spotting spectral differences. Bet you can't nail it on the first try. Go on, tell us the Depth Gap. -0.01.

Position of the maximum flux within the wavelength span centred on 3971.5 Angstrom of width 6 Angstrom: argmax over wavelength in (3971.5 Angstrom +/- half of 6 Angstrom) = 3974.0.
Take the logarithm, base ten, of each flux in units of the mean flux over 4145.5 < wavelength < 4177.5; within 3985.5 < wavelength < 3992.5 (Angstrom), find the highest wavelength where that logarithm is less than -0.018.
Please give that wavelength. 3987.0 Angstrom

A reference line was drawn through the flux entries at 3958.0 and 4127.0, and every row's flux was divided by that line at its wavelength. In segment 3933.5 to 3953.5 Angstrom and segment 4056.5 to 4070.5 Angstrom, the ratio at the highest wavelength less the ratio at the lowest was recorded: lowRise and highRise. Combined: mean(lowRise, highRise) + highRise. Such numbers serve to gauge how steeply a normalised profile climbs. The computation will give 0.25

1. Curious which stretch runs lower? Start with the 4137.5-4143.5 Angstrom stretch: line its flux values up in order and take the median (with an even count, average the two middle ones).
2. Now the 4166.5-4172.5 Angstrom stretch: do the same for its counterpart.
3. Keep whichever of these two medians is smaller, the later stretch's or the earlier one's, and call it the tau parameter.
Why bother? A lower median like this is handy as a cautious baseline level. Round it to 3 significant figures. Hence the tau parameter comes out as 1.43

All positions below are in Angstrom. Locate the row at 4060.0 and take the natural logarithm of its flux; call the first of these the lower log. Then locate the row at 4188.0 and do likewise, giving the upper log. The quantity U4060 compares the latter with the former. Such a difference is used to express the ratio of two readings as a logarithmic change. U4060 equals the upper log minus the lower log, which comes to -0.13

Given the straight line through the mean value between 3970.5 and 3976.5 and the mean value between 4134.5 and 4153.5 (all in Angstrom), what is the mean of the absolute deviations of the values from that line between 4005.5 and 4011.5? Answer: 0.249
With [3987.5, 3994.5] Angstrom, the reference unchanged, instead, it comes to 0.312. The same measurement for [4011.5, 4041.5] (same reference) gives 0.306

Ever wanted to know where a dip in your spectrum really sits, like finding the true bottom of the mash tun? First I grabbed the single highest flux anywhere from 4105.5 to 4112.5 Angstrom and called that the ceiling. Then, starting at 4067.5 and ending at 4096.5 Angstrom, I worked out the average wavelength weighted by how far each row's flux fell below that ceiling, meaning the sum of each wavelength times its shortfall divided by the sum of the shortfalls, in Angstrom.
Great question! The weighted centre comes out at 4082.7 Angstrom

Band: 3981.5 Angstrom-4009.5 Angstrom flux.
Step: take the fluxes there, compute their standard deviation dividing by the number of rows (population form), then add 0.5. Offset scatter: 0.559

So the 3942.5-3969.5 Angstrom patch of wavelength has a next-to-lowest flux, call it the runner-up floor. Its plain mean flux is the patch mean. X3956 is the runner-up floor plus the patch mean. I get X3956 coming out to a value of 2.37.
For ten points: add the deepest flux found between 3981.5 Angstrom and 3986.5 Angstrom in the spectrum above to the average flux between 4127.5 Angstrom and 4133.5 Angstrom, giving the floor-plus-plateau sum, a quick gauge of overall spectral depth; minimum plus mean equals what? 2.81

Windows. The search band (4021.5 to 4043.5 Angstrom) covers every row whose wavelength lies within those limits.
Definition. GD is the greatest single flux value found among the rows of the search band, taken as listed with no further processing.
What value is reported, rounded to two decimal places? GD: 1.52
